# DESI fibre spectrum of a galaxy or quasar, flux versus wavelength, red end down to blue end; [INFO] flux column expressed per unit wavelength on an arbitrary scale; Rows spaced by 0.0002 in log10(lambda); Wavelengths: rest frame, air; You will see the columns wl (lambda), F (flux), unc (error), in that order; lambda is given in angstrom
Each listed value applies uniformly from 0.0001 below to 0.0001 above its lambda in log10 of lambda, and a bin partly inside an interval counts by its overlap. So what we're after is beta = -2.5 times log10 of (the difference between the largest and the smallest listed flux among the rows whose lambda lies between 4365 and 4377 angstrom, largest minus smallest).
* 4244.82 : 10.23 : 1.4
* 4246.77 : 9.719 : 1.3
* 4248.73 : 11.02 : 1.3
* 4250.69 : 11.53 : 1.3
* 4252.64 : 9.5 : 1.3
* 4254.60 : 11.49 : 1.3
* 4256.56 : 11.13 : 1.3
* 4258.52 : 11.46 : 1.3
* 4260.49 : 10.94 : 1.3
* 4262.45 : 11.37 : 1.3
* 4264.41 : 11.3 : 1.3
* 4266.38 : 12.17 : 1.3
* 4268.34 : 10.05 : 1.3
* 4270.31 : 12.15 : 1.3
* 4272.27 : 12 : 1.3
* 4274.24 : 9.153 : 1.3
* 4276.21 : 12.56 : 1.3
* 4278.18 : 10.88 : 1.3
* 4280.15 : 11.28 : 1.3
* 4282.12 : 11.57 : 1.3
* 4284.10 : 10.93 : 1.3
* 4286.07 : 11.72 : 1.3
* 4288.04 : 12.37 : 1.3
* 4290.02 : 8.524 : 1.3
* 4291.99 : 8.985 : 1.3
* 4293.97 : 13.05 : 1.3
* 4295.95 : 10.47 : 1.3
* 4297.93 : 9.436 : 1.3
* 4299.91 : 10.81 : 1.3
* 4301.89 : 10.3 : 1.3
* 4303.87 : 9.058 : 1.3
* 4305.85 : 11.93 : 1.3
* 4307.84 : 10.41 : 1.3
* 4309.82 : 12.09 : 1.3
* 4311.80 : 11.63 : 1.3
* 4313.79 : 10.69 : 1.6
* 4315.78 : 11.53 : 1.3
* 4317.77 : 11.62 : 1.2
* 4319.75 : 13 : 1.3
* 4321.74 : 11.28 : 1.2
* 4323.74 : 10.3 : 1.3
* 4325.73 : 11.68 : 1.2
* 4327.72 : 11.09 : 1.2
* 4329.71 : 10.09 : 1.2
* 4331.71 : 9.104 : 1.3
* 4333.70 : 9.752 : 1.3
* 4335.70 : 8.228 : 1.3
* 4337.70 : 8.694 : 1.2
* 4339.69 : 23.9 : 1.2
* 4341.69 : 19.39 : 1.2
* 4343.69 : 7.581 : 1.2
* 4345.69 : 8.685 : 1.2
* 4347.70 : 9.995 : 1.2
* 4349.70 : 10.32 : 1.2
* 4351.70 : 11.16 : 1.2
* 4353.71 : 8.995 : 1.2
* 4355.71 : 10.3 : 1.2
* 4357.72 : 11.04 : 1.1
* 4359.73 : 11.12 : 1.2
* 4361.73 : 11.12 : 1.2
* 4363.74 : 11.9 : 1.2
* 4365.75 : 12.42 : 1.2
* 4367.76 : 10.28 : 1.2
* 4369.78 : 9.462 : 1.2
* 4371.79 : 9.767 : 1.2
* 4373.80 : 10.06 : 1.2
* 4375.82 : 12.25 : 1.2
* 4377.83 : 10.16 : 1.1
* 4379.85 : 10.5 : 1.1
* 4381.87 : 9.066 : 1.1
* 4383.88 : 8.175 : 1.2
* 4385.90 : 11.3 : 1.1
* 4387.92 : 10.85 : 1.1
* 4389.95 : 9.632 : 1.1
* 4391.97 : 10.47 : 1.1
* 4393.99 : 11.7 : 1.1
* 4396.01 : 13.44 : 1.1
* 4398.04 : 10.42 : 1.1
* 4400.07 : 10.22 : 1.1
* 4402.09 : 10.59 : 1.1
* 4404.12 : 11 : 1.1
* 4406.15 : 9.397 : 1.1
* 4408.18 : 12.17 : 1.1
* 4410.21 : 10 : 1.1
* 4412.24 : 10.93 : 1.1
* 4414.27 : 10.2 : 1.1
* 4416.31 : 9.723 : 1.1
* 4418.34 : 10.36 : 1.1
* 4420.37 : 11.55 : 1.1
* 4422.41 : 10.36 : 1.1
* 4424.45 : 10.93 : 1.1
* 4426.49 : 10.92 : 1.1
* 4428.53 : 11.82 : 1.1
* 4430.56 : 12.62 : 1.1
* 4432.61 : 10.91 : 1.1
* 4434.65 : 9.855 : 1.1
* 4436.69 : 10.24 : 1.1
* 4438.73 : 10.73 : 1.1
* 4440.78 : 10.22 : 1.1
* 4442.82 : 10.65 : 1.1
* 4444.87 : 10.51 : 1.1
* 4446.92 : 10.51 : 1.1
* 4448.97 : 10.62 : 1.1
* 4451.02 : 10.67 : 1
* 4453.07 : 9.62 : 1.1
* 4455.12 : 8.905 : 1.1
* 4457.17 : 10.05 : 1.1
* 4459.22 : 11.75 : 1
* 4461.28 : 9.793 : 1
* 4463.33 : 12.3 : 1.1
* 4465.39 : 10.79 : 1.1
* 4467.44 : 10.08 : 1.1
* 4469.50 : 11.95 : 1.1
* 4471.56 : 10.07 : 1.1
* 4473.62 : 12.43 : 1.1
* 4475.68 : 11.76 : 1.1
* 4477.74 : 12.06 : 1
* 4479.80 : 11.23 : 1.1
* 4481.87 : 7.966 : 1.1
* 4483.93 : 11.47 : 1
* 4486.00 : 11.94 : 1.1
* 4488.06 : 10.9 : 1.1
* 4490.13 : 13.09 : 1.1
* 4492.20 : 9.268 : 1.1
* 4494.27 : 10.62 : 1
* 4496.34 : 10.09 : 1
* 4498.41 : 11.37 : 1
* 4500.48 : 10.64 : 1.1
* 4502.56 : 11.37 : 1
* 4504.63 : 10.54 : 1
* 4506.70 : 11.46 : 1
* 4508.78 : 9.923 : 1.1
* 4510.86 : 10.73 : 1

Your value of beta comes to -1.2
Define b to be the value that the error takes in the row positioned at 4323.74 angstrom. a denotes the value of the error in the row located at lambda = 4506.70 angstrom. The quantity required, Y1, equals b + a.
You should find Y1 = 2.30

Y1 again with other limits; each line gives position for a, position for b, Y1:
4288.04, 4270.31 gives 2.60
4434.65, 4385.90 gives 2.20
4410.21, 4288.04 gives 2.40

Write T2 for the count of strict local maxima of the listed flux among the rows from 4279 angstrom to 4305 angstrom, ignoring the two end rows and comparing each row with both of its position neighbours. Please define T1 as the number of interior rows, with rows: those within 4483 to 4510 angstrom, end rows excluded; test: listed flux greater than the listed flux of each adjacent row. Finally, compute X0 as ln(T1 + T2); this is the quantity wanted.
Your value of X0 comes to 2.3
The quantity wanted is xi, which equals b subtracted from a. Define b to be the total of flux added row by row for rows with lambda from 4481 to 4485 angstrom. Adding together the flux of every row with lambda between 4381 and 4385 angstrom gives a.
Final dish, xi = -2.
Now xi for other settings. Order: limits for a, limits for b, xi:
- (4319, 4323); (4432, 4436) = 4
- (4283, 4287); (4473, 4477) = -2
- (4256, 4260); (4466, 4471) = 1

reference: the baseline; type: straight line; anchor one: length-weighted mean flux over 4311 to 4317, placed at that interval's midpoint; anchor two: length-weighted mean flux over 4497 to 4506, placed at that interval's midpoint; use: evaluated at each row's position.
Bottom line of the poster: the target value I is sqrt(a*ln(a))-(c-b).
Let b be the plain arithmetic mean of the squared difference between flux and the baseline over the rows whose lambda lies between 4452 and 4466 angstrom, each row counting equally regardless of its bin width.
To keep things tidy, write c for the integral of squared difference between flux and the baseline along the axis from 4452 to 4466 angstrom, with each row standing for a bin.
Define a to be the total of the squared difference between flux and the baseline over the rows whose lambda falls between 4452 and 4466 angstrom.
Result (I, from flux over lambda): -16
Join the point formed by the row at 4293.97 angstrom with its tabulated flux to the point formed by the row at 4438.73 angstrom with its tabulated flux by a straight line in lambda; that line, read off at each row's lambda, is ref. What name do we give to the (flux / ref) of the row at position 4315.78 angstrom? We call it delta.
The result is 0.91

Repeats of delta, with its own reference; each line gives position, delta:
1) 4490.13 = 1.32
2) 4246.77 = 0.70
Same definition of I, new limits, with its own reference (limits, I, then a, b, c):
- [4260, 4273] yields -4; 3.6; 0.5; 7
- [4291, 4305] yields -27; 18.7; 2.7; 37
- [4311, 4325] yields -6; 4.6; 0.7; 9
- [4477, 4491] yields -23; 15.9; 2.3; 32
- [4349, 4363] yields -9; 6.5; 0.9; 13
